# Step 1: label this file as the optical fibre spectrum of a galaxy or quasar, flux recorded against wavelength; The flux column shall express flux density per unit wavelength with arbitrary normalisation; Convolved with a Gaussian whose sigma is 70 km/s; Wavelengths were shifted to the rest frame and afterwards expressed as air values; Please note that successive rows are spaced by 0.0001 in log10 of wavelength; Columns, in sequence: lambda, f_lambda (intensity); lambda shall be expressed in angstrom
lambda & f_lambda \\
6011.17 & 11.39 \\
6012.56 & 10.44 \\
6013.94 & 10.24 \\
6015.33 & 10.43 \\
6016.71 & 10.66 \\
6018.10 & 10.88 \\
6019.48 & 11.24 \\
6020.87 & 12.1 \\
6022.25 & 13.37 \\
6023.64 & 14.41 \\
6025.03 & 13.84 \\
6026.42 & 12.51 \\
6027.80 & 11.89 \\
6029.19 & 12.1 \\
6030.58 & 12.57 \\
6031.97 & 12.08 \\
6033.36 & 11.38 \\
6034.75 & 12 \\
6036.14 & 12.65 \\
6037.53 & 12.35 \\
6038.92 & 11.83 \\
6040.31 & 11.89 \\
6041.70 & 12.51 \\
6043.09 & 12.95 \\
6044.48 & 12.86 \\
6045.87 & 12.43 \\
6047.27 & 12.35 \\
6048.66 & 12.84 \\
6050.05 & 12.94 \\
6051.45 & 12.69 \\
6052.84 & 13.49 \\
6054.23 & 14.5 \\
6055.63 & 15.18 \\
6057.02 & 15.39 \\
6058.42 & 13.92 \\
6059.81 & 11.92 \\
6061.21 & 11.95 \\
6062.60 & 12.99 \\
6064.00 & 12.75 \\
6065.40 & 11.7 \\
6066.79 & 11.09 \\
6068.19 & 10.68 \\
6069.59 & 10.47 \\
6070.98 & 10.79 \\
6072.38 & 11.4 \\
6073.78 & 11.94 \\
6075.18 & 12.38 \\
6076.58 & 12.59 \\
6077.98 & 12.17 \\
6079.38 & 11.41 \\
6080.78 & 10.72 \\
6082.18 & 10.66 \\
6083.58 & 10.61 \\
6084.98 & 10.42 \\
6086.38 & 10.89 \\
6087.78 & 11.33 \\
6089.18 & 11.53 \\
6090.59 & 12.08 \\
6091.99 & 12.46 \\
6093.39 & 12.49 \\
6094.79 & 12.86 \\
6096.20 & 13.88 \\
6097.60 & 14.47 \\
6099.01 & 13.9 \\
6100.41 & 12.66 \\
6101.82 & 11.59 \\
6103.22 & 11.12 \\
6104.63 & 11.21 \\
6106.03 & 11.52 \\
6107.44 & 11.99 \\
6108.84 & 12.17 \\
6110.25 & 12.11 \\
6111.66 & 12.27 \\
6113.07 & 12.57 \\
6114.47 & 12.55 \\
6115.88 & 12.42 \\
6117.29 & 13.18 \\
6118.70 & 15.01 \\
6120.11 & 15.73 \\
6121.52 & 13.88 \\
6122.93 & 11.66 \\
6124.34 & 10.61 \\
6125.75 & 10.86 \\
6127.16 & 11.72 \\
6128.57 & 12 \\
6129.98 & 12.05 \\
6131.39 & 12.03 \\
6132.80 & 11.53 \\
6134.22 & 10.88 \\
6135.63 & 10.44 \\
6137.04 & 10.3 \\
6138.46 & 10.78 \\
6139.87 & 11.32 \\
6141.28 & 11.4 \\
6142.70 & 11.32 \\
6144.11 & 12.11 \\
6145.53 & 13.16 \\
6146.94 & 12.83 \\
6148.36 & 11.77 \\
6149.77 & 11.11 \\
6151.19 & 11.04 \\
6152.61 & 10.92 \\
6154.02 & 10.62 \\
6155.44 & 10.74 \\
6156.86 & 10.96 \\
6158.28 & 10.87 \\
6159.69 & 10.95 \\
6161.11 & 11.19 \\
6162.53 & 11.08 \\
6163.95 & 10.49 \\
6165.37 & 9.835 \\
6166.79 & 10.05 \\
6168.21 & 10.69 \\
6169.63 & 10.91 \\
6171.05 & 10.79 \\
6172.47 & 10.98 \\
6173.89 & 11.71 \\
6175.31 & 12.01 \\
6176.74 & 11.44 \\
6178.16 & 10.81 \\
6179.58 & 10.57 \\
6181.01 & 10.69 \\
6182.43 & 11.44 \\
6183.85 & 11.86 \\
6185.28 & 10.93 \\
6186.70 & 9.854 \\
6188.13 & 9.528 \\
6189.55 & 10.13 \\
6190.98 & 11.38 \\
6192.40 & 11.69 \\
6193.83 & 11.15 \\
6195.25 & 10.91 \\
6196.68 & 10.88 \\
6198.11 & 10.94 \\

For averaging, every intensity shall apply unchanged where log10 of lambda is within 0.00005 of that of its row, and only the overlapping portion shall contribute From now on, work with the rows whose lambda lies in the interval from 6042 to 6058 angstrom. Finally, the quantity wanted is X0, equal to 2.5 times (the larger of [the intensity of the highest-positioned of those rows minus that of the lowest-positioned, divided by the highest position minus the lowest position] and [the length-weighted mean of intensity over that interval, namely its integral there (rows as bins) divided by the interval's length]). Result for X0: 33.5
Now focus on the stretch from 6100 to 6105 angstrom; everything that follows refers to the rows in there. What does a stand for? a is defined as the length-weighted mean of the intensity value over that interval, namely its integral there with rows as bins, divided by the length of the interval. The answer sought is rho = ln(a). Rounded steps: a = 11.6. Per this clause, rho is 2.45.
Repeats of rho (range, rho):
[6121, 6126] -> 2.46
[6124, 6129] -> 2.43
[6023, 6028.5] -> 2.58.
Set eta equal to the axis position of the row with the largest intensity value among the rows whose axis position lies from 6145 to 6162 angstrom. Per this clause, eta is 6145.53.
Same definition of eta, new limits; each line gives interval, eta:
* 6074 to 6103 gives 6097.60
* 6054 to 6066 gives 6057.02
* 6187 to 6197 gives 6192.40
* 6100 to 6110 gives 6100.41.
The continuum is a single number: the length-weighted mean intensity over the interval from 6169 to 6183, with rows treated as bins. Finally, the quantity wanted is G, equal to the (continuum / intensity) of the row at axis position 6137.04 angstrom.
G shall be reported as 1.08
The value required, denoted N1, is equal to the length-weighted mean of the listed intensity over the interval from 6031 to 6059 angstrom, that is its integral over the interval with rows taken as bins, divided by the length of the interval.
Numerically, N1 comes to 12.9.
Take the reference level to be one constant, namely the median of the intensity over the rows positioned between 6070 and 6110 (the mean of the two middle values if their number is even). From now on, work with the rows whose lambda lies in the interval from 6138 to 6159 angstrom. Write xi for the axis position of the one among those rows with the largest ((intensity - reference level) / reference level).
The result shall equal 6145.53 angstrom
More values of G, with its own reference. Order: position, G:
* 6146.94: 0.87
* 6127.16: 0.95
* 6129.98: 0.92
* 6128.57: 0.93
